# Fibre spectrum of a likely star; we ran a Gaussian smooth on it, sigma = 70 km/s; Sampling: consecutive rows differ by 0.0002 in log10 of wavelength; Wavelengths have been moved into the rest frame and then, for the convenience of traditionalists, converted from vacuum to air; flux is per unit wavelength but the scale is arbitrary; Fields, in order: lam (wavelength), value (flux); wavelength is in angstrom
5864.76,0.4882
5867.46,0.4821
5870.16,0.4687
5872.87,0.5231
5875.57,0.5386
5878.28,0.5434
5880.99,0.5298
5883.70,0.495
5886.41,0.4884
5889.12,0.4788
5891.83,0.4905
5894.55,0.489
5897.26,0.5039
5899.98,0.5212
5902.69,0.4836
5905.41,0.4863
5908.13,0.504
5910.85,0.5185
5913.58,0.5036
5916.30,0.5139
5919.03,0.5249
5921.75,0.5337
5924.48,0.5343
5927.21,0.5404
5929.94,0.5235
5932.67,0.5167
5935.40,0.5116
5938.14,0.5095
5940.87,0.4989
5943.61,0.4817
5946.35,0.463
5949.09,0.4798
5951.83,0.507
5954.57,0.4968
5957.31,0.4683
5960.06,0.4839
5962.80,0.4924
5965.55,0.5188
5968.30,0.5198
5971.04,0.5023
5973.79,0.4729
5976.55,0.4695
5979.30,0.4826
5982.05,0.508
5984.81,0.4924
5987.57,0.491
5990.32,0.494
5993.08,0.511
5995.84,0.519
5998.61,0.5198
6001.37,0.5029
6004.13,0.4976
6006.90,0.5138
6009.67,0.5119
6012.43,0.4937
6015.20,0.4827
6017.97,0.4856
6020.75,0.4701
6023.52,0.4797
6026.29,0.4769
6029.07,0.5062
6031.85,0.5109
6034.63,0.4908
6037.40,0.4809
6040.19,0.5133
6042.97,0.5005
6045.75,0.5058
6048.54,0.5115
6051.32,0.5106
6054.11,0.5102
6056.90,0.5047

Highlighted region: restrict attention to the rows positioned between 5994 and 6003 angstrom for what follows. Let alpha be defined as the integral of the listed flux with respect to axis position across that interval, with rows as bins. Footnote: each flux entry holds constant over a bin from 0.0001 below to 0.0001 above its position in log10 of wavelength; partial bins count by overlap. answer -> 4.6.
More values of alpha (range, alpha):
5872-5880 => 4.3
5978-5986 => 4.0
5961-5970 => 4.6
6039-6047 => 4.1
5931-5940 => 4.6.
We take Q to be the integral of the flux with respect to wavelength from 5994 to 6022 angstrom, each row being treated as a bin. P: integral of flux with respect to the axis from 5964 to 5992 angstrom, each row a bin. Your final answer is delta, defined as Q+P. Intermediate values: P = 13.9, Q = 14.0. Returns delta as 27.9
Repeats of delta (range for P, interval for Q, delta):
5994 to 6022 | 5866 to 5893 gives 27.6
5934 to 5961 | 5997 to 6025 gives 27.1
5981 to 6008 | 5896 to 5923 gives 27.4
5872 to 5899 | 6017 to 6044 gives 27.0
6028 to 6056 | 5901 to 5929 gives 28.5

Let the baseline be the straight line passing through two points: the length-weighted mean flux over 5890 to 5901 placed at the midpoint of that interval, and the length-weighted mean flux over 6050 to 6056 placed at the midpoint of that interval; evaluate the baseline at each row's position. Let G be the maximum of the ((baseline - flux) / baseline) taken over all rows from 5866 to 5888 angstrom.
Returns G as 0.059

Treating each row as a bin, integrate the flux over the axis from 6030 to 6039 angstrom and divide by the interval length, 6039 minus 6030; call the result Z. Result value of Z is 0.495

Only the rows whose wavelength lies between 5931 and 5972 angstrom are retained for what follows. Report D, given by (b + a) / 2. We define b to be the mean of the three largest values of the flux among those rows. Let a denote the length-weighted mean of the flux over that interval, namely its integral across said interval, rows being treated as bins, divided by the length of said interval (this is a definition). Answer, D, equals 0.508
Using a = 0.497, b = 0.518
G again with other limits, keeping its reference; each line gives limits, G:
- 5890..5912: 0.033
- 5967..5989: 0.070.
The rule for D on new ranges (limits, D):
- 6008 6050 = 0.504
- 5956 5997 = 0.507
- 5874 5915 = 0.521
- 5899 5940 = 0.526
